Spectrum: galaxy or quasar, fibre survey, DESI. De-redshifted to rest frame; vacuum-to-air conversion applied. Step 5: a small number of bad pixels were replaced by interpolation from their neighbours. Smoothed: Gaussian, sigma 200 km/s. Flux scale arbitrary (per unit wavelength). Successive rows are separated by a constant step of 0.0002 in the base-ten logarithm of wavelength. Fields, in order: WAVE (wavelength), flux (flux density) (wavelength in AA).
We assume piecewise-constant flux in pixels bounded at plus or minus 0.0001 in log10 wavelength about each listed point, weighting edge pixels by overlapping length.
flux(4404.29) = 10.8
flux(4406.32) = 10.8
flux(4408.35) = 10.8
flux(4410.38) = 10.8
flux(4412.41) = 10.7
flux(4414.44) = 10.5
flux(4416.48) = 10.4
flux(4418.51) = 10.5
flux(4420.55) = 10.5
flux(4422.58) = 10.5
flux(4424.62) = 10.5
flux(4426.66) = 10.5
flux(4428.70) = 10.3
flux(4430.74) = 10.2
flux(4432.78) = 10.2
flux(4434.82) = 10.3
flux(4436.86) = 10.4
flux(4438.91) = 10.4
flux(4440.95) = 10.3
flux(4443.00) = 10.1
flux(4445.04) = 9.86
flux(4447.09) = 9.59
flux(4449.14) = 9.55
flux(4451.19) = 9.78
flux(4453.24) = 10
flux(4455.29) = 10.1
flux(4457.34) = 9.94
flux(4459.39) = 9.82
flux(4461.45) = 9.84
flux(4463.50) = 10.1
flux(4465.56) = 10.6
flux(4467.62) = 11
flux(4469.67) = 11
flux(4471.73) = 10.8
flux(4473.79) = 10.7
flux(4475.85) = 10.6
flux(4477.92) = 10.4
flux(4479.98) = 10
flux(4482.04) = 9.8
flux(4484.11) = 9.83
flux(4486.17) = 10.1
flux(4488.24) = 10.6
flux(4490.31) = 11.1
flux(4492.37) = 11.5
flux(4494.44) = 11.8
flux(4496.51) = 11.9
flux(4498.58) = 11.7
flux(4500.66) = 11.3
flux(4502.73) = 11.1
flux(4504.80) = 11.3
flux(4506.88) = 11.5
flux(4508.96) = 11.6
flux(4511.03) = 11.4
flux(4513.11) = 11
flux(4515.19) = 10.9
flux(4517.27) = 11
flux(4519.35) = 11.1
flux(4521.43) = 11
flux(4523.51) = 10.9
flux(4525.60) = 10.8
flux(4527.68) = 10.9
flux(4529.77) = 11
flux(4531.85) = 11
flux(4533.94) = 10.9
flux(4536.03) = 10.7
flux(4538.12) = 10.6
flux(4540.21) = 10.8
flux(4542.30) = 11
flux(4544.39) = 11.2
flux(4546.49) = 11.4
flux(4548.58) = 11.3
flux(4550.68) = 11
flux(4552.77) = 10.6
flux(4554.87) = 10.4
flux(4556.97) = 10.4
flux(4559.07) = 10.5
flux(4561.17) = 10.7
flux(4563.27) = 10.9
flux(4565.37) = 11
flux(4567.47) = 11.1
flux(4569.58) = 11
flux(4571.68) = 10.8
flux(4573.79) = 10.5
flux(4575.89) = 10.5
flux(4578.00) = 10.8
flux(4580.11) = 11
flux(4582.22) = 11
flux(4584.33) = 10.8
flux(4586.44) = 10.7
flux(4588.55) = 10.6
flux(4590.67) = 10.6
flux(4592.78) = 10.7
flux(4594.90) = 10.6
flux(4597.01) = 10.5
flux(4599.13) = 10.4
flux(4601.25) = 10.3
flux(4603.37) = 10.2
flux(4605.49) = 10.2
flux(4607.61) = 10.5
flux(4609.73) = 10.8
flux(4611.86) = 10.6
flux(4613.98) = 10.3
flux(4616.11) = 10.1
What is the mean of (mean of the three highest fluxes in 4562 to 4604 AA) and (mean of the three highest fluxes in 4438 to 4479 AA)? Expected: 11.0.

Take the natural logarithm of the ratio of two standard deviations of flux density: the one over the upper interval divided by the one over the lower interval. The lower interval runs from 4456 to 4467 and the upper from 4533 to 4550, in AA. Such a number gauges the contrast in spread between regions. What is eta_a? -0.1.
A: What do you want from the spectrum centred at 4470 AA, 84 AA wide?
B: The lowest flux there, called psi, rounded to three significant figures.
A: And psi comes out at 9.55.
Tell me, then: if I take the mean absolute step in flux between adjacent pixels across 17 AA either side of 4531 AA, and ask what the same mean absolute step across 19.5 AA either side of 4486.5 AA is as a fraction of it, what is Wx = 1.9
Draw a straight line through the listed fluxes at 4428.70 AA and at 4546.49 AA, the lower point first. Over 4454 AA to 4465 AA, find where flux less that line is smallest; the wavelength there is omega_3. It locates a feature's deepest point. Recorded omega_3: 4459.39 AA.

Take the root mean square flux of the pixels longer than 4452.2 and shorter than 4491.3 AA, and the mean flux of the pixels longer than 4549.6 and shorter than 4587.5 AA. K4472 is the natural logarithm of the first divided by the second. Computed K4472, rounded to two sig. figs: -0.040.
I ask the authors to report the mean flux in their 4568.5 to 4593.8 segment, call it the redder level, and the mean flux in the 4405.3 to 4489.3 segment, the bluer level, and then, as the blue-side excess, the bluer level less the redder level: -0.44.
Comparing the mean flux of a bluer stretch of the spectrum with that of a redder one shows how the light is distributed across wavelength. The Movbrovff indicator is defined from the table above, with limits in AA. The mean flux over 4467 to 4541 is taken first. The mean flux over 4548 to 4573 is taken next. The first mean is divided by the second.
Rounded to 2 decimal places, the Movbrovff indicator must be 1.01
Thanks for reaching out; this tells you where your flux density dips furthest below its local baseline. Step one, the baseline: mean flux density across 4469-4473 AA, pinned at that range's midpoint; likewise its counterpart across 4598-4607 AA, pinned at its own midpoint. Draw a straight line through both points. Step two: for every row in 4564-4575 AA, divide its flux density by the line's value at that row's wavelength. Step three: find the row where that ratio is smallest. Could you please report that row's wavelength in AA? 4573.79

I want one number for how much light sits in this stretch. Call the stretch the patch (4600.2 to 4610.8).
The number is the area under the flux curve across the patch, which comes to 110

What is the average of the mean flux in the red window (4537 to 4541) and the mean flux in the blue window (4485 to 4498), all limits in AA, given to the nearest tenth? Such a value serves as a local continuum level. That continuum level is 10.9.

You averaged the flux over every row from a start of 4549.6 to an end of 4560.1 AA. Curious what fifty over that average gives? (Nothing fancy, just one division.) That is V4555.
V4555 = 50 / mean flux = 4.73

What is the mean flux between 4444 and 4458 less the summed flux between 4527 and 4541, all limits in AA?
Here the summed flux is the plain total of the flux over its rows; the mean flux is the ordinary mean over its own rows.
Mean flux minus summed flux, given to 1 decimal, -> -66.1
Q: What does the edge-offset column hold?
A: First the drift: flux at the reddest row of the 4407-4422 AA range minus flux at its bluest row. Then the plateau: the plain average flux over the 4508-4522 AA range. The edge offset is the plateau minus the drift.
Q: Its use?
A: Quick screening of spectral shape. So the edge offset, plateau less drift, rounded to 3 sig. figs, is 11.4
